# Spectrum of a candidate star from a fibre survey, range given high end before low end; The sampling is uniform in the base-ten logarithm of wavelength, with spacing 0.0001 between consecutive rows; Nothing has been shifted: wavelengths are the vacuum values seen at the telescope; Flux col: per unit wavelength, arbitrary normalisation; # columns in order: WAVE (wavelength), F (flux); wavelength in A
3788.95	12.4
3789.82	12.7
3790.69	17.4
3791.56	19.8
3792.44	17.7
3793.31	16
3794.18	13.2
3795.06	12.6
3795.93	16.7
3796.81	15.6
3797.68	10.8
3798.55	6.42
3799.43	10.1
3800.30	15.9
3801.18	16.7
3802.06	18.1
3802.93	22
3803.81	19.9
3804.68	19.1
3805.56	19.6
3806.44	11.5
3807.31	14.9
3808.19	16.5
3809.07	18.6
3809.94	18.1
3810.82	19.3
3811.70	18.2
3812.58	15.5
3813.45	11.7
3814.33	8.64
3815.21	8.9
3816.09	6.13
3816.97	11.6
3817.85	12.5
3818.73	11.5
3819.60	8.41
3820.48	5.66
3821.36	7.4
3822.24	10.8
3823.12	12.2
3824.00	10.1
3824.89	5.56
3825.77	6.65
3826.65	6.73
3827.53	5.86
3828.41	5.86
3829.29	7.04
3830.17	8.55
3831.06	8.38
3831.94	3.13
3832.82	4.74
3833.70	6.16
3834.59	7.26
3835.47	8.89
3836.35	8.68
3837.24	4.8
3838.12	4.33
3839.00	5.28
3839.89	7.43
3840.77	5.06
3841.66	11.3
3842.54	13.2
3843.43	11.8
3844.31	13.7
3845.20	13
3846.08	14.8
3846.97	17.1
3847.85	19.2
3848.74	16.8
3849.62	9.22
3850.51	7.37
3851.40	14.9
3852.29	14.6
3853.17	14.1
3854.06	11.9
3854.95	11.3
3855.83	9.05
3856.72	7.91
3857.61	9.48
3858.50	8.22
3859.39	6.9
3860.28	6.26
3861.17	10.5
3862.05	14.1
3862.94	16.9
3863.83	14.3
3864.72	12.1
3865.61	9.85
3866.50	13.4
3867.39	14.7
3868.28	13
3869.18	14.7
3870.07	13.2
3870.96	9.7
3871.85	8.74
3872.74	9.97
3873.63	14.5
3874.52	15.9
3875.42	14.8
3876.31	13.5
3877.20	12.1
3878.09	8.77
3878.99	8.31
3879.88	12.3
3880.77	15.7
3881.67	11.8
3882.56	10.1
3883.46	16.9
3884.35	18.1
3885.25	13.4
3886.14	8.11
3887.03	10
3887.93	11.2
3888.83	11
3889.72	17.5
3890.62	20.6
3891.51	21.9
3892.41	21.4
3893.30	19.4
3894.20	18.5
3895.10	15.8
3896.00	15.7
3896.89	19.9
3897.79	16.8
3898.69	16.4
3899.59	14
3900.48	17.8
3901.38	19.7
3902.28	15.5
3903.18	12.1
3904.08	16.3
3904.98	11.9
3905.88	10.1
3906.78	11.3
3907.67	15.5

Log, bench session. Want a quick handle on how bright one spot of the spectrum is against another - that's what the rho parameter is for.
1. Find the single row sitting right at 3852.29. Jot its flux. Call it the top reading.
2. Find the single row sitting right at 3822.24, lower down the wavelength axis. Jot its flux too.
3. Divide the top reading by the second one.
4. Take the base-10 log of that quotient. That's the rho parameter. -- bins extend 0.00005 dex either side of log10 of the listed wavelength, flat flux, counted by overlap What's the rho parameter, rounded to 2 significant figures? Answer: 0.13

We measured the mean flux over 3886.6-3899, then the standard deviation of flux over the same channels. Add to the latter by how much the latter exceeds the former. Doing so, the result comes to -9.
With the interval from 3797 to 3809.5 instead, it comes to -7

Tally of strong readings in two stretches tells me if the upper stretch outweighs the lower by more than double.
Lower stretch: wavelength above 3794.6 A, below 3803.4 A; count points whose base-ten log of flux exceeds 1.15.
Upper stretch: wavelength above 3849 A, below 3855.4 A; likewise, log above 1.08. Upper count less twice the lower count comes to -9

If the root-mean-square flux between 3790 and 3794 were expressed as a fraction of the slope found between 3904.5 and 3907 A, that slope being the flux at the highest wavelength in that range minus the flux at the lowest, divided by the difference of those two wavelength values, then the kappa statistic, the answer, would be -53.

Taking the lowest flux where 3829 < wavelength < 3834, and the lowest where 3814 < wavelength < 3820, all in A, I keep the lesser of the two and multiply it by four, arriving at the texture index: 12.5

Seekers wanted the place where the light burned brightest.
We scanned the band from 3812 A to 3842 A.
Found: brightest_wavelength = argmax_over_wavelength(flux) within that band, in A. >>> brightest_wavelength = 3812.58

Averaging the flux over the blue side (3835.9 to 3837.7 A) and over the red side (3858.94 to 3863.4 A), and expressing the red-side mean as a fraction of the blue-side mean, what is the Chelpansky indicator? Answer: 1.6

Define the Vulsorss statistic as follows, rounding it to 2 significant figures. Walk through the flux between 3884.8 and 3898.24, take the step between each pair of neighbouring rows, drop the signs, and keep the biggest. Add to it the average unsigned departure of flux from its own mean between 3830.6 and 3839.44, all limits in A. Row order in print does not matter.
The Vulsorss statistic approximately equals 8.2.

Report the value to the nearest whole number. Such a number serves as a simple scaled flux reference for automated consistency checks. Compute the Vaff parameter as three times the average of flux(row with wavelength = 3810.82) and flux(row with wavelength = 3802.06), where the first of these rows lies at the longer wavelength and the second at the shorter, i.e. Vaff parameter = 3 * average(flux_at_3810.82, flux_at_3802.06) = 56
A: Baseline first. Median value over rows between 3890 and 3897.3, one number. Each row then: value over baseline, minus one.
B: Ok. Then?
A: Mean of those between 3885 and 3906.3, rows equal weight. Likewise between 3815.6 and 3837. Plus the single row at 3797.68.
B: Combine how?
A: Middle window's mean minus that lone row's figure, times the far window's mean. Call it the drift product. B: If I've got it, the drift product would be 0.03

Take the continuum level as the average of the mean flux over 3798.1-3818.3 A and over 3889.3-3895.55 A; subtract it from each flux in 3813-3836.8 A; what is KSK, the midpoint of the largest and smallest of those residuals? -9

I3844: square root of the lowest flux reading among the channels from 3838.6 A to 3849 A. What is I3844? 2.2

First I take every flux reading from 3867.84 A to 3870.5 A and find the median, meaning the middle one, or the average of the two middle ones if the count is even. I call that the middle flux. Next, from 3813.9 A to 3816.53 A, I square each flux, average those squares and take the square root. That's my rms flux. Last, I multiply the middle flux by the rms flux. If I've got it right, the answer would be 105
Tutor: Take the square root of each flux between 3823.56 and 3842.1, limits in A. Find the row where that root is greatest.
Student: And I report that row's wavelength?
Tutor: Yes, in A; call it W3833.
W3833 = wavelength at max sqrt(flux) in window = 3841.66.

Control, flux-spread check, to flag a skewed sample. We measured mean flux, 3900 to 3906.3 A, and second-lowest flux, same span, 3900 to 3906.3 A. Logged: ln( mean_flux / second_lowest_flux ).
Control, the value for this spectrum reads 0.22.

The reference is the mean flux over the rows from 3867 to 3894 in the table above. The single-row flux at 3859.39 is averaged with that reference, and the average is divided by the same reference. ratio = 0.75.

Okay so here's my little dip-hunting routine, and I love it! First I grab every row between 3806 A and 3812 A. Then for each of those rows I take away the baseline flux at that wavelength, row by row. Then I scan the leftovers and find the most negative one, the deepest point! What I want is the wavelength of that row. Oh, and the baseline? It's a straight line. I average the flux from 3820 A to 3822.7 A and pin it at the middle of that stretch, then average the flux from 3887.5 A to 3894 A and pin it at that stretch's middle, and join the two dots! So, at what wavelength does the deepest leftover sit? 3806.44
